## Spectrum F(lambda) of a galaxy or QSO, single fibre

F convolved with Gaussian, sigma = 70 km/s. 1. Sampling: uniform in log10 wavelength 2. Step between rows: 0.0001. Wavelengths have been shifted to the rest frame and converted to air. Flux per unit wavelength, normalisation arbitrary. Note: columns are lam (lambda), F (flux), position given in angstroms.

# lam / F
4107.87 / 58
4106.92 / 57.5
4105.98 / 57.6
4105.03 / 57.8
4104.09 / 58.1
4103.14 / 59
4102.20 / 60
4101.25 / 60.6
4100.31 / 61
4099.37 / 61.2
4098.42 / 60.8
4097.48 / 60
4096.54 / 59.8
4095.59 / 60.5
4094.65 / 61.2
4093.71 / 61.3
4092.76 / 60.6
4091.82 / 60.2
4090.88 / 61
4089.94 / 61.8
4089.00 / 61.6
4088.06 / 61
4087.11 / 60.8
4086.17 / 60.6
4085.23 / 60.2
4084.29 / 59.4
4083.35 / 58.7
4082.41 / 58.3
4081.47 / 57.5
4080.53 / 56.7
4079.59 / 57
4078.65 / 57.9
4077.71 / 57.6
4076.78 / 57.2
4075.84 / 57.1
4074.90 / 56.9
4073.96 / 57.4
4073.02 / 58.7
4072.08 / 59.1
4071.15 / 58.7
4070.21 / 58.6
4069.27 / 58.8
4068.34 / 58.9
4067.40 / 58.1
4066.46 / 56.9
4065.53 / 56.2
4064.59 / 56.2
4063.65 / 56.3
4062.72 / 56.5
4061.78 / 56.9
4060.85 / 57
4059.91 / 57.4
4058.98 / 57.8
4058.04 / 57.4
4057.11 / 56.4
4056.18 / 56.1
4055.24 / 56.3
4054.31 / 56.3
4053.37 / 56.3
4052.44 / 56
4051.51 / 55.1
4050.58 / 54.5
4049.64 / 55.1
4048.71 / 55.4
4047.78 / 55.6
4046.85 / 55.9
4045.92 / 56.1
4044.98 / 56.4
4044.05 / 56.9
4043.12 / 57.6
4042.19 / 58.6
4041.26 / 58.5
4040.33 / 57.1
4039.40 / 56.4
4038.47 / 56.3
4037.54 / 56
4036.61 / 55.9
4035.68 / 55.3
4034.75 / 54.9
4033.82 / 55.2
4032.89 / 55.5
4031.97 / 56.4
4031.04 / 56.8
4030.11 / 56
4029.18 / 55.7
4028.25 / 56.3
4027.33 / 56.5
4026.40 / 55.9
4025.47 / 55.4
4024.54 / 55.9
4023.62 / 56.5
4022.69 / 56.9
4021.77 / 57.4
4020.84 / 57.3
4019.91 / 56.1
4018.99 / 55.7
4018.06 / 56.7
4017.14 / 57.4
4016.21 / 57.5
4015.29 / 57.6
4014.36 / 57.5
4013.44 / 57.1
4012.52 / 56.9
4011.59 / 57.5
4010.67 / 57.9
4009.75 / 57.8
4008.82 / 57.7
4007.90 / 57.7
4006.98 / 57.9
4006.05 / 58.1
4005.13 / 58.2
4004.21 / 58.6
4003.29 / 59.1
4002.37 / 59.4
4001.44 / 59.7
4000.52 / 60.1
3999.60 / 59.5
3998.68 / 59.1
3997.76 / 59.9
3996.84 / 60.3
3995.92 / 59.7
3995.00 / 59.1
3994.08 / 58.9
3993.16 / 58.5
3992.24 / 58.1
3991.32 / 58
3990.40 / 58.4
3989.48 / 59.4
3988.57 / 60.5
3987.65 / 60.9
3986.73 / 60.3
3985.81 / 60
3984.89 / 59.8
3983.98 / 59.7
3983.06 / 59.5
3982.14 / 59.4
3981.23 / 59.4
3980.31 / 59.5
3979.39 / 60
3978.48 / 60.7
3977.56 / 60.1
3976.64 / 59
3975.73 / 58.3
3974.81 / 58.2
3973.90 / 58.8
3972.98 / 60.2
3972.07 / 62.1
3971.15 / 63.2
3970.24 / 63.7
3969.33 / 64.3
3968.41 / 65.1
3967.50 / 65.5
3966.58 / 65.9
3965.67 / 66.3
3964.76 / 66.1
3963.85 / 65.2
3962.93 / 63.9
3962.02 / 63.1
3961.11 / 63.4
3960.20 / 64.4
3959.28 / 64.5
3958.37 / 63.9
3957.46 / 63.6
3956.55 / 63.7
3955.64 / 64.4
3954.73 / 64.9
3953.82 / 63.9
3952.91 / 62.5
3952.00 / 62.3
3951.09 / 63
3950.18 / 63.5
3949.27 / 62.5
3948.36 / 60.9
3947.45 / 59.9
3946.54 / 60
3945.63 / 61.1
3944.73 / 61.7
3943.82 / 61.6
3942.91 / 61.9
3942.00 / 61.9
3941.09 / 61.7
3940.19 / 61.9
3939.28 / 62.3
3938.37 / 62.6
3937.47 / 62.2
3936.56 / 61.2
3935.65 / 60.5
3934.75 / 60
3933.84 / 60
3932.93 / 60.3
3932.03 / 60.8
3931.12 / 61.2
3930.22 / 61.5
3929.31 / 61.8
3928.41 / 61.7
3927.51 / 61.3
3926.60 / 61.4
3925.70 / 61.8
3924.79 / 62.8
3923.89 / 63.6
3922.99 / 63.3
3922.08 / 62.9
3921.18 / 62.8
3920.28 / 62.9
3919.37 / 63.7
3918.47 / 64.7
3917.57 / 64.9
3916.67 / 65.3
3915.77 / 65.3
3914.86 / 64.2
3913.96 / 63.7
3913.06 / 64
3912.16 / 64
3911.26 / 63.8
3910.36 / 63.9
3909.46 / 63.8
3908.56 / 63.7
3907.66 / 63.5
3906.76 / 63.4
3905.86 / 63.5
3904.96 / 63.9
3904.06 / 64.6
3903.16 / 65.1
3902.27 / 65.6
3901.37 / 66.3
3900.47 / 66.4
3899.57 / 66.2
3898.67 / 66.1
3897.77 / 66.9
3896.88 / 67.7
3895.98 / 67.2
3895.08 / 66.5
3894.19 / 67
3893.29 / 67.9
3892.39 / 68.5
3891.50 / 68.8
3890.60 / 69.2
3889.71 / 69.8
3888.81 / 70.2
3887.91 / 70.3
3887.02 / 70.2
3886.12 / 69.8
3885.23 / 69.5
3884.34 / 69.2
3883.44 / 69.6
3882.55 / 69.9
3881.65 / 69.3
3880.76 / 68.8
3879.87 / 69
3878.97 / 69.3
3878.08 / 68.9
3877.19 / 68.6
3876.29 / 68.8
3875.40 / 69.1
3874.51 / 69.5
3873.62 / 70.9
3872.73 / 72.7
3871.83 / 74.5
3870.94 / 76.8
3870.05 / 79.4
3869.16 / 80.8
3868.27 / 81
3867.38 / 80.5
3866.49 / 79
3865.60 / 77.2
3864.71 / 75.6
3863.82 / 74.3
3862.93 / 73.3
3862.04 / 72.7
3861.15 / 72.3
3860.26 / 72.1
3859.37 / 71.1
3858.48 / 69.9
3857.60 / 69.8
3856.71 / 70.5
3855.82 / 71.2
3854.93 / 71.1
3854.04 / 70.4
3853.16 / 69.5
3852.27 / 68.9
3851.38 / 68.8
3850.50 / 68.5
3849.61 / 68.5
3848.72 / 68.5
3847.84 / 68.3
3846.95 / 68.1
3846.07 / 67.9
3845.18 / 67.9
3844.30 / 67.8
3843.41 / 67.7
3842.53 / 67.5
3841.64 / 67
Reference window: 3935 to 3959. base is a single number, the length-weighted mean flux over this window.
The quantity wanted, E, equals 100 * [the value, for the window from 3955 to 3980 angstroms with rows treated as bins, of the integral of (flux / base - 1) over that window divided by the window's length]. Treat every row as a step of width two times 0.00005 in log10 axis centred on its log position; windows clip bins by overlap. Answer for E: 1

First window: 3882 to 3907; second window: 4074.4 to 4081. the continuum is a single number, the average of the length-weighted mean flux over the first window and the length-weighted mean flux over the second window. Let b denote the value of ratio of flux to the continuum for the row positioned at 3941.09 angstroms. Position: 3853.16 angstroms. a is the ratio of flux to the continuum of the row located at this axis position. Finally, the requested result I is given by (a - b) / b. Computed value 0.13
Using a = 1.11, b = 0.99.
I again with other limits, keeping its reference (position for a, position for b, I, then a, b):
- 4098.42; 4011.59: 0.06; 0.97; 0.92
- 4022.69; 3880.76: -0.17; 0.91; 1.10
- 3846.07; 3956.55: 0.07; 1.09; 1.02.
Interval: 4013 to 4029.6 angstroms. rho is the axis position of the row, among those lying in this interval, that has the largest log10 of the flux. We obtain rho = 4015.29 angstroms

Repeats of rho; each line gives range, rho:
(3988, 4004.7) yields 3988.57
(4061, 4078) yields 4072.08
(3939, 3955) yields 3954.73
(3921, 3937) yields 3923.89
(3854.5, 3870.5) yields 3868.27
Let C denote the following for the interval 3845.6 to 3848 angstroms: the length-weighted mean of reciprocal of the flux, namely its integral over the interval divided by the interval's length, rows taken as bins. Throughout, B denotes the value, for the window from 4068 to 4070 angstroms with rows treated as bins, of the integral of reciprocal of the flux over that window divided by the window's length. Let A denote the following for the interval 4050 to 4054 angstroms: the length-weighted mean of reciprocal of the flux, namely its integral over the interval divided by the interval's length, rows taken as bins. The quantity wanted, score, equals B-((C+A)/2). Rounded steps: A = 0.0180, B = 0.0170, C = 0.0147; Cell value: 0.0007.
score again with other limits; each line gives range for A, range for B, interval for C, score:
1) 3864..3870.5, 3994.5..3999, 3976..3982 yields 0.0020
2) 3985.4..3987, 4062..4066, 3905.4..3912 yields 0.0016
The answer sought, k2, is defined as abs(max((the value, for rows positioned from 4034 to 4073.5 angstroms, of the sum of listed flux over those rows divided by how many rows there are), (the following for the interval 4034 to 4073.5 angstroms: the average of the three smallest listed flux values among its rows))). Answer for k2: 57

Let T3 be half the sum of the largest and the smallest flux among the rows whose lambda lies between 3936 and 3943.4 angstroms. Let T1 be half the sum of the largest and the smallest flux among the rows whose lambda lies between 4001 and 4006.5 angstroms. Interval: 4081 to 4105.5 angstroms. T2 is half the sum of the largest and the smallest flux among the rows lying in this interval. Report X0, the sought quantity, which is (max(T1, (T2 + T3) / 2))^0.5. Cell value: 7.80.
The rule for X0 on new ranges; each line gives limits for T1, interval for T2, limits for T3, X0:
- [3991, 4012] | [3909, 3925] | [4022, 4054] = 7.77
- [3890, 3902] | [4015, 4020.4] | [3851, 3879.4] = 8.22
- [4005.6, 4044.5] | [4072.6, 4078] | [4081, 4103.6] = 7.66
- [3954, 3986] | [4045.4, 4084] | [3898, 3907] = 7.89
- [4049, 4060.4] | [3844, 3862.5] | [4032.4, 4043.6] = 7.97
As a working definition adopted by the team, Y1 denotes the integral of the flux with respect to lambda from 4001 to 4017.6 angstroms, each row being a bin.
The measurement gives 962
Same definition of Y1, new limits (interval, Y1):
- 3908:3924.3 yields 1042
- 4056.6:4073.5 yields 973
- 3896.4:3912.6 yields 1052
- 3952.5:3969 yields 1064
